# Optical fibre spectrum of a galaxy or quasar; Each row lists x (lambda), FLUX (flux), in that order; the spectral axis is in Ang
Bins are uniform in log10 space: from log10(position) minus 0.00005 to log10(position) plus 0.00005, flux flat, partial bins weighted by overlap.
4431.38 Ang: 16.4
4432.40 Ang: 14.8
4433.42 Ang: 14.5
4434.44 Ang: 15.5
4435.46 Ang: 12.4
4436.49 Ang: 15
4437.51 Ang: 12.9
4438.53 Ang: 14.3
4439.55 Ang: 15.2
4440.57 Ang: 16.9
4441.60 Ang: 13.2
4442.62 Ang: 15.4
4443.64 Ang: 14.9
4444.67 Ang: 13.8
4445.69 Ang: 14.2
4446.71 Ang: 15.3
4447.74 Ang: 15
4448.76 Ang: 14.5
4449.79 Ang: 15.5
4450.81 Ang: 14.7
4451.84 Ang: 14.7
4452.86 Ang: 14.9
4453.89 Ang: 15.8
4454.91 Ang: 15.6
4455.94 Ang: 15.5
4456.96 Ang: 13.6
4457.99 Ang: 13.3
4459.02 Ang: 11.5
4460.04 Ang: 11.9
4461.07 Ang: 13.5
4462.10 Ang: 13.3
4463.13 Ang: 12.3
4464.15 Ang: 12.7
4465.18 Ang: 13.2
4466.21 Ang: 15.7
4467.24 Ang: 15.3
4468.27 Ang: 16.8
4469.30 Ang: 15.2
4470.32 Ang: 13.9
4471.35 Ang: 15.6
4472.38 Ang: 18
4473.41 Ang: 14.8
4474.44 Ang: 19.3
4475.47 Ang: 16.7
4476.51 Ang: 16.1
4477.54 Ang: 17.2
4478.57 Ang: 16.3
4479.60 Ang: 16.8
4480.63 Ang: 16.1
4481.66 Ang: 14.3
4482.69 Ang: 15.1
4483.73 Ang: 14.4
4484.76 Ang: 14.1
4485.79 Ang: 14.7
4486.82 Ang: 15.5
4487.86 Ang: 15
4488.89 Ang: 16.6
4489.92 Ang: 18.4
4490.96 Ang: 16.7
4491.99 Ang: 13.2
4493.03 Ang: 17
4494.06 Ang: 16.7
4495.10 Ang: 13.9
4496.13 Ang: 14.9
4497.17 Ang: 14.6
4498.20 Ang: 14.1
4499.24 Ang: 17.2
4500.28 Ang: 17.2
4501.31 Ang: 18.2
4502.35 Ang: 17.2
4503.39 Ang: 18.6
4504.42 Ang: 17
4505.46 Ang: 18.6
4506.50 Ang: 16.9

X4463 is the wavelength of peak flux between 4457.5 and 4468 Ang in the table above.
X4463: 4466.21 Ang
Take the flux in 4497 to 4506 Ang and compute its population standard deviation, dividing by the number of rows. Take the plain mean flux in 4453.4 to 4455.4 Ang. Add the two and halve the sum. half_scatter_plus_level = 8.6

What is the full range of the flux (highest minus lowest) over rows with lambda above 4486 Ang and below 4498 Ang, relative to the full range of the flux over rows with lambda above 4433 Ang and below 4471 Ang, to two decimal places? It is 0.96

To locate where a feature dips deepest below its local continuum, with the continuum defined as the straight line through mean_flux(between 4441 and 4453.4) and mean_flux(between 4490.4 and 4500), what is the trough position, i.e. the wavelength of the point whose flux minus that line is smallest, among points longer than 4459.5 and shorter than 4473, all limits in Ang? 4460.04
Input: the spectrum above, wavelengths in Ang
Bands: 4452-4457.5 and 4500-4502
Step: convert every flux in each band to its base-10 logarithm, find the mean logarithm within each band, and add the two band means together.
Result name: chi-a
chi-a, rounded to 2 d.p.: 2.43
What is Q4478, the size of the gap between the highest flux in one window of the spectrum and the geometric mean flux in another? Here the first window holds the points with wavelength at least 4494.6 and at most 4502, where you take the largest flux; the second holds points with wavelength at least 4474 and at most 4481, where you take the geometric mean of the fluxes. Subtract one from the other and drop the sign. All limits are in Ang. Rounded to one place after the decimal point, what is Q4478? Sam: 1.3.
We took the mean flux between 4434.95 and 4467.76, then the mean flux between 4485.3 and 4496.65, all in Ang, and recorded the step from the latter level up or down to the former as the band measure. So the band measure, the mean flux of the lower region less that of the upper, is -1.4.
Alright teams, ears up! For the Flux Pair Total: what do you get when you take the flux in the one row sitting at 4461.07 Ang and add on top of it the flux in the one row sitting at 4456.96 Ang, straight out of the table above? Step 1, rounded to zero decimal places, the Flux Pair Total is 27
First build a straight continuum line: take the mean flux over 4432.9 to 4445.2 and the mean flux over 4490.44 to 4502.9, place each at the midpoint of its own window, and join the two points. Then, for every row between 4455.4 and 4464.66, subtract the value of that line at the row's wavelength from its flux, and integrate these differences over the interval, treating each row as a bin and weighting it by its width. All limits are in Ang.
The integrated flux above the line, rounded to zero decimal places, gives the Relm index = -18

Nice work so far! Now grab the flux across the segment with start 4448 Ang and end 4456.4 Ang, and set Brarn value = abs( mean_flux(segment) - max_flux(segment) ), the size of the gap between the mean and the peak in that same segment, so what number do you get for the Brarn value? 0.7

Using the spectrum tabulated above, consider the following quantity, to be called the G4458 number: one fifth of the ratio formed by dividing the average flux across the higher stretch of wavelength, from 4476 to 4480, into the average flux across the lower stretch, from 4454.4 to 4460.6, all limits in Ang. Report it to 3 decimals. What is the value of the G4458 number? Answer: 0.163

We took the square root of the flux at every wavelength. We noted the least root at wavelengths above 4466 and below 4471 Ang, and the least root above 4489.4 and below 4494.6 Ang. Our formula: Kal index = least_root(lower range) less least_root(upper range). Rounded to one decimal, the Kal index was 0.1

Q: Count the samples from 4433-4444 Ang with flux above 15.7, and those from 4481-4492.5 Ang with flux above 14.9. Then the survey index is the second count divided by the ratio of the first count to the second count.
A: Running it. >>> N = 36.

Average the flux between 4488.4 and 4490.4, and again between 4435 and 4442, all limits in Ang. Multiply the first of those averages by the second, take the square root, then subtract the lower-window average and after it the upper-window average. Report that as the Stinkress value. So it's -16.0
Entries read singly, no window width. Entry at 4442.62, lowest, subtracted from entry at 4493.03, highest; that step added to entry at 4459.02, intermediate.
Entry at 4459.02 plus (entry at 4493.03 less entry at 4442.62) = 13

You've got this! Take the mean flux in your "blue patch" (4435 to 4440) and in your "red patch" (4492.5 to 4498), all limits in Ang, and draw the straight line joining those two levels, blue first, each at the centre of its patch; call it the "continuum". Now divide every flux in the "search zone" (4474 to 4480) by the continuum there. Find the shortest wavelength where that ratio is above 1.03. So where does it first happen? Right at 4474.44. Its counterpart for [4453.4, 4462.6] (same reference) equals 4453.89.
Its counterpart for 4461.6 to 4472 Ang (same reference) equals 4466.21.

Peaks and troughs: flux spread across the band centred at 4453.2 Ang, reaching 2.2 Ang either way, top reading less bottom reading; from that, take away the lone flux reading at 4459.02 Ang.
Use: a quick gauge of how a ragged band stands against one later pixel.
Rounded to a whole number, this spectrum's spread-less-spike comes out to -10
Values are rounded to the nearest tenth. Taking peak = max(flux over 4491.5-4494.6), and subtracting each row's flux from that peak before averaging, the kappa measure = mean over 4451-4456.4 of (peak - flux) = 1.7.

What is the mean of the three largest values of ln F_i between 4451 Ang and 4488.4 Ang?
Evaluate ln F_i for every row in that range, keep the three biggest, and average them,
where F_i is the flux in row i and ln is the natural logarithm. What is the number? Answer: 2.90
